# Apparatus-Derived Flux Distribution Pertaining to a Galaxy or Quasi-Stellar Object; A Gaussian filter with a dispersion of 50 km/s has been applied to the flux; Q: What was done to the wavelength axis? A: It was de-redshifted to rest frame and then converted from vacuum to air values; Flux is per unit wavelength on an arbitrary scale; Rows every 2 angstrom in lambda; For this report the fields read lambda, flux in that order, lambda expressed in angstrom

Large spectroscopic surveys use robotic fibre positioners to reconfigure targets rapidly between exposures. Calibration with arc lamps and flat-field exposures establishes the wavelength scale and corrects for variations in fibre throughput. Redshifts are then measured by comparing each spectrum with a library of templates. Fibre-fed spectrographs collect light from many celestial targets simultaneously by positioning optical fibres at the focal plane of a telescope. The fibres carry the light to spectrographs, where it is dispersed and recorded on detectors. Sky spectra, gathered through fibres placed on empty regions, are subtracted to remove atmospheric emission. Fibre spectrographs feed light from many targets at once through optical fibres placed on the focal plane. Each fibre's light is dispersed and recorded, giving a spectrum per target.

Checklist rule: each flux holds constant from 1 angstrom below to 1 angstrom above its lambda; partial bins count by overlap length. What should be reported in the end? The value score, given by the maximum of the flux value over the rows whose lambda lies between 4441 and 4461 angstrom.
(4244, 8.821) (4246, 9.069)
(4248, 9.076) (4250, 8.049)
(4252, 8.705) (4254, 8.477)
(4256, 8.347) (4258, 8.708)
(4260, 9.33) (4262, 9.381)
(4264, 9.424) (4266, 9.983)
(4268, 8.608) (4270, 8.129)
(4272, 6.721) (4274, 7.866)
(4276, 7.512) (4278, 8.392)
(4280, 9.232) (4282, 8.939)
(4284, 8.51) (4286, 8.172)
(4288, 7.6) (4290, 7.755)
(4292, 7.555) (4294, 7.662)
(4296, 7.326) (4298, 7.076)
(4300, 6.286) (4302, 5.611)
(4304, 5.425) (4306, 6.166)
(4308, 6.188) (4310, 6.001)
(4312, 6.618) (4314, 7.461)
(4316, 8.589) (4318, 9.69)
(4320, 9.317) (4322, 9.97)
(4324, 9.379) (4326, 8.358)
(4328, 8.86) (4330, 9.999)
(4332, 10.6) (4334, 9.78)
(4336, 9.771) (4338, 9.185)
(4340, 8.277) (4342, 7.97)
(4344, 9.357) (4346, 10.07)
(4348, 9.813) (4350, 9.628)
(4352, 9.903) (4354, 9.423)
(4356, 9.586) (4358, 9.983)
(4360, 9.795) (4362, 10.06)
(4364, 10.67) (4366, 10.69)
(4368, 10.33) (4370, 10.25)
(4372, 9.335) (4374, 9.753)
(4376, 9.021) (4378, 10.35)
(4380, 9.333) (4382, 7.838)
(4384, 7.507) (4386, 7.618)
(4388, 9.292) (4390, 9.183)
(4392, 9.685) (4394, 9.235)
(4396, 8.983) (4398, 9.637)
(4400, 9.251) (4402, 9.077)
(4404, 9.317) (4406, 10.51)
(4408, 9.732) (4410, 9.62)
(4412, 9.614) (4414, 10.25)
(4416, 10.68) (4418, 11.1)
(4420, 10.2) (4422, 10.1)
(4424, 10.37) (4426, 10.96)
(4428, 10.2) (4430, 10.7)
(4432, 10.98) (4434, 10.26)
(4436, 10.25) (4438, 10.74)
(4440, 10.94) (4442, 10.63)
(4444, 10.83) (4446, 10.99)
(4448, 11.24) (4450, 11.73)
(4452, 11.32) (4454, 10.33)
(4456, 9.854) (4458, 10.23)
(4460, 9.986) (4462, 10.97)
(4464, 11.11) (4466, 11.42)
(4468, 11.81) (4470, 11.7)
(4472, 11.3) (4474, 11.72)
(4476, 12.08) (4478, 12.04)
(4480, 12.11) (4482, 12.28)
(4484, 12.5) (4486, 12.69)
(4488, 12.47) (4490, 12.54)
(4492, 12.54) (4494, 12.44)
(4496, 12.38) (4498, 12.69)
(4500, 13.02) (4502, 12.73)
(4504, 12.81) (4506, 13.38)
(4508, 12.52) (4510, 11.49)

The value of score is 11.73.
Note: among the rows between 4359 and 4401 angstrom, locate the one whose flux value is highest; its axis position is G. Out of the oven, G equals 4366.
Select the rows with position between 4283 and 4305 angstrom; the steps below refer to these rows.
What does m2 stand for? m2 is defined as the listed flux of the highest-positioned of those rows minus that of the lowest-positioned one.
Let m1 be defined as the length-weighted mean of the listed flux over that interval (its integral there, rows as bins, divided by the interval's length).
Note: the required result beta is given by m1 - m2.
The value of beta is 10.3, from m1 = 7.2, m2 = -3.1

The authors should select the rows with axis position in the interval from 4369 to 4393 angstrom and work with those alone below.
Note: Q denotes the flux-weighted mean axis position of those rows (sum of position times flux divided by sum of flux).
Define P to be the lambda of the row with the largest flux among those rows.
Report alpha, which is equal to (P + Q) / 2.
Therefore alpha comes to 4379.4 angstrom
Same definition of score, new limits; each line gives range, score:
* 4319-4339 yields 10.6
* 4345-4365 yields 10.67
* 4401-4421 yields 11.1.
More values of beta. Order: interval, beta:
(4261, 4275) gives 10.1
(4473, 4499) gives 11.4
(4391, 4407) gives 8.6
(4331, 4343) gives 11.9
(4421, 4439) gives 9.9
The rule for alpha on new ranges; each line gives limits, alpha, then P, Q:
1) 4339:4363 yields 4348.7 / 4346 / 4351.3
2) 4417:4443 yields 4424.0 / 4418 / 4430.0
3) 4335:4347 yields 4343.5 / 4346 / 4341.0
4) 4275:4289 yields 4281.0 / 4280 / 4282.0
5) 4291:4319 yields 4311.7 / 4318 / 4305.4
